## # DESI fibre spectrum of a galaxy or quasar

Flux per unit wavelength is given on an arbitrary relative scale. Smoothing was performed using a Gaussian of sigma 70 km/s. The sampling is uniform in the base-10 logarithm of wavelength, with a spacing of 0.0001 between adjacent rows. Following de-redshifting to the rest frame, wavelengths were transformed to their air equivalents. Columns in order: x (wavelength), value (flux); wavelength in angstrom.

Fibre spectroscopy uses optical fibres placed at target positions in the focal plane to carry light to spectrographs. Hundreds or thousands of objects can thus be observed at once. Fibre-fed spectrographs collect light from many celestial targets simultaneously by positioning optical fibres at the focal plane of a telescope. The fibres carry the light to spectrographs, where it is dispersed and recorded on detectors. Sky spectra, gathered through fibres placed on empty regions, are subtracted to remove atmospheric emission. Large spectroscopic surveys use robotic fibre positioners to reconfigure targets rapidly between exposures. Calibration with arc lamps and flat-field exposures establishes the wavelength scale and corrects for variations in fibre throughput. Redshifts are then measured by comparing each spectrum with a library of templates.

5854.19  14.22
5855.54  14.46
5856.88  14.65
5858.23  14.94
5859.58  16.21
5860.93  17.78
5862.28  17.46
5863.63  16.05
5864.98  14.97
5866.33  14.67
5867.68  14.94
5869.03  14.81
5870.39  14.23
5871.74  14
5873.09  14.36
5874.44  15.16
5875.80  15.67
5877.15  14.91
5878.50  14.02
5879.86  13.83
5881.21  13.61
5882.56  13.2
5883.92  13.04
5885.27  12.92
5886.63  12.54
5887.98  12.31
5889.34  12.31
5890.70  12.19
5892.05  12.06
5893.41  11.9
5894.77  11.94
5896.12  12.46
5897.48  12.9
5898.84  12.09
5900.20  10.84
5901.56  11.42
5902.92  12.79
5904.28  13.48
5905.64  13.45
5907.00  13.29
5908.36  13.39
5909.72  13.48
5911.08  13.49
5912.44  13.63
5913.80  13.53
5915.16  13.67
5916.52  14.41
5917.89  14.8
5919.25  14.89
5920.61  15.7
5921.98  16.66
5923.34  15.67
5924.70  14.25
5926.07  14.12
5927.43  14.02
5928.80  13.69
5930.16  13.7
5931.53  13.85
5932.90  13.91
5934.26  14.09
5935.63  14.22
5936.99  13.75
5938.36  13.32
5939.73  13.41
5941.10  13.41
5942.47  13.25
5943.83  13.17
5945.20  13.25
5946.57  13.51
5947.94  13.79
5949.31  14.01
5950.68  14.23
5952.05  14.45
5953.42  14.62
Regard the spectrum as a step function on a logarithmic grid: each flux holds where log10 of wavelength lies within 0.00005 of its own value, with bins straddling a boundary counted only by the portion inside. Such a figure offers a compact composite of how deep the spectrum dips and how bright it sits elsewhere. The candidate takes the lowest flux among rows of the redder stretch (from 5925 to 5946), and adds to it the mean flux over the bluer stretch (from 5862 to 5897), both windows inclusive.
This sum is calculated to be 27.0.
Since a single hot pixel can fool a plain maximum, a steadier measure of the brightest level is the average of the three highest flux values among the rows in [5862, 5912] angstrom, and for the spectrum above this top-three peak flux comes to 16.4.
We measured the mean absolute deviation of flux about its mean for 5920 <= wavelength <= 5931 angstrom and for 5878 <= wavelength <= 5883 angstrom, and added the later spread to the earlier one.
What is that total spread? 1.22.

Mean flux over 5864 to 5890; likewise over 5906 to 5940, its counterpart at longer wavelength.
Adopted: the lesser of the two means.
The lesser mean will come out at 14.0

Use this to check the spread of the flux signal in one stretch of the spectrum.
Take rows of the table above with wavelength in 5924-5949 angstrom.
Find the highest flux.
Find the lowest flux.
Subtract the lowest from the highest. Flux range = 1.1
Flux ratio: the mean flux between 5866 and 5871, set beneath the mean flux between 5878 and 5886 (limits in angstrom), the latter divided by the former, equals 0.92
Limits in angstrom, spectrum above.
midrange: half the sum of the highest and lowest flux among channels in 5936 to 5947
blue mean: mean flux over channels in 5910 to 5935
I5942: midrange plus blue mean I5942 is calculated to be 27.8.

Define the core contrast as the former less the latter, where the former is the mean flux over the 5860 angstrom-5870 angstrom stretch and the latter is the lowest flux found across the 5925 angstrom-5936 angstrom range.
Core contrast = 2.1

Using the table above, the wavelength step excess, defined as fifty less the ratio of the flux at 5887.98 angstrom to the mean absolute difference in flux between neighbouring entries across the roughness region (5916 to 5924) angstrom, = 31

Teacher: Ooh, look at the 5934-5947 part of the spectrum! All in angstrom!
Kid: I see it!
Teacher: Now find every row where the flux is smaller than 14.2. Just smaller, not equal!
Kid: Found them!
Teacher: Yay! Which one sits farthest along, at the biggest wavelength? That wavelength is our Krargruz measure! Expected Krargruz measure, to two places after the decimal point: 5946.57 angstrom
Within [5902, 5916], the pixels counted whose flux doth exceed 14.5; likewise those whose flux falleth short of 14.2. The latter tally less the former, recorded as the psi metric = 10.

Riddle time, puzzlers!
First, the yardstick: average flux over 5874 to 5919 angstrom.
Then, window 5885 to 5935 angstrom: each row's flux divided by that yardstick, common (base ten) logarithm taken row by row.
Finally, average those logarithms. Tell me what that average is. 0.006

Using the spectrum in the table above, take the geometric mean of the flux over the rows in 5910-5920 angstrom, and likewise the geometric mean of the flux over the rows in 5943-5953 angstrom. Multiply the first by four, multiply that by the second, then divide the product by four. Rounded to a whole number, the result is 193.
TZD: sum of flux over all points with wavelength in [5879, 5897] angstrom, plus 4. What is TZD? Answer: 168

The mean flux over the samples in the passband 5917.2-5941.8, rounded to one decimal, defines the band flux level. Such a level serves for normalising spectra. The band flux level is 14.3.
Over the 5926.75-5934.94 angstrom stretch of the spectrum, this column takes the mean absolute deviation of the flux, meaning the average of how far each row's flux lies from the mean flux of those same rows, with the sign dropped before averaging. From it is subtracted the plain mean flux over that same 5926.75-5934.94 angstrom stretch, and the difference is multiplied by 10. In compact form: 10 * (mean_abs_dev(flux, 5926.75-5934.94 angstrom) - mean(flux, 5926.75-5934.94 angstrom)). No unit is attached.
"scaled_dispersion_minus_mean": -137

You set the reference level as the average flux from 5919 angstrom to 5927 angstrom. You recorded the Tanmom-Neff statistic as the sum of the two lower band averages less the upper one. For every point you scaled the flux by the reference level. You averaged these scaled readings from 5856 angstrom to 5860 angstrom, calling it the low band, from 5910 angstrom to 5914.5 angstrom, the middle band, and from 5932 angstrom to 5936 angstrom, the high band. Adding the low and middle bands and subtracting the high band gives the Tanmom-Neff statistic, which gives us 0.97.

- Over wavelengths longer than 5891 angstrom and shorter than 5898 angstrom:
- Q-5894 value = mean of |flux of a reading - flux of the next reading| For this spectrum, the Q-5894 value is 0.29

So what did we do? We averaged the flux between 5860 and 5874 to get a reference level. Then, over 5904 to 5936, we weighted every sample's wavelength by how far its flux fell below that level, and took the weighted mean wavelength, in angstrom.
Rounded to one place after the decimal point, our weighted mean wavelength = 5918.0 angstrom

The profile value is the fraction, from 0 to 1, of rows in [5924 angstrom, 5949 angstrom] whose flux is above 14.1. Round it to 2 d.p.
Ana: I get 0.17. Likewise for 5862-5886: 0.61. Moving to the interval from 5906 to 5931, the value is 0.44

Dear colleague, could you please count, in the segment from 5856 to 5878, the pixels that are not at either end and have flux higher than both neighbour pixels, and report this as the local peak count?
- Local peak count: 3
